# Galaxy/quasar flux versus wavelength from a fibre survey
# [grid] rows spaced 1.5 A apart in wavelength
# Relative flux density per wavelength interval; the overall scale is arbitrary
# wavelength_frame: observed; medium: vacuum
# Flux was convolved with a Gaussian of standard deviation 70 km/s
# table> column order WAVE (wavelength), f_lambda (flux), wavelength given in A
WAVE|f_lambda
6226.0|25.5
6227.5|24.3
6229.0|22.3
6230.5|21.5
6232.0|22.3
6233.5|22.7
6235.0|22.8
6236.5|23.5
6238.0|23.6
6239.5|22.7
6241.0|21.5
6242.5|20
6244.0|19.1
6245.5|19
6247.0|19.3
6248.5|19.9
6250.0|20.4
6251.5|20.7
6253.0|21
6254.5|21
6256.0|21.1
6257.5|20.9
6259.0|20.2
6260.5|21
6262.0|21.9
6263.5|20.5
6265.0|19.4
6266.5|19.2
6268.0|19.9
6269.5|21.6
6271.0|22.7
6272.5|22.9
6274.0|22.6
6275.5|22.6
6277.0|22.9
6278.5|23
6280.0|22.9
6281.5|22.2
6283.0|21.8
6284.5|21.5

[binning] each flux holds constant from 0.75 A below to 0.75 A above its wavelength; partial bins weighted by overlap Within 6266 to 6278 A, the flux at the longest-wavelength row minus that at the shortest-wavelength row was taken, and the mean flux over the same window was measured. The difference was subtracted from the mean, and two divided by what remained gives 0.110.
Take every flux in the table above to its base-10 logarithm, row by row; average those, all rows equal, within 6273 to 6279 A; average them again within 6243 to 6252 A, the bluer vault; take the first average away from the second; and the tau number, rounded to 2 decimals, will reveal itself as -0.06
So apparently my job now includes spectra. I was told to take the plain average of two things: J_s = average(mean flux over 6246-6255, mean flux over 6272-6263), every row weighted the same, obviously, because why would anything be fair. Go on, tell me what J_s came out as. 20.5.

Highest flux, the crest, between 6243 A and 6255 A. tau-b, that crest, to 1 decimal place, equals 21.0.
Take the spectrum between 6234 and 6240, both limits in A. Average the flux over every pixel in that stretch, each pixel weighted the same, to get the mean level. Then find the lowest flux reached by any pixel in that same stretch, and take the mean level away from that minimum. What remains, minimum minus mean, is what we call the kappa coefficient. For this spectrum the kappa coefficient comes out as -0.45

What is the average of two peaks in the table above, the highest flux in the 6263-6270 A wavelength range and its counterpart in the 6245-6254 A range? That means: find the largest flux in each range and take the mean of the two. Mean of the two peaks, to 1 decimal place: 21.3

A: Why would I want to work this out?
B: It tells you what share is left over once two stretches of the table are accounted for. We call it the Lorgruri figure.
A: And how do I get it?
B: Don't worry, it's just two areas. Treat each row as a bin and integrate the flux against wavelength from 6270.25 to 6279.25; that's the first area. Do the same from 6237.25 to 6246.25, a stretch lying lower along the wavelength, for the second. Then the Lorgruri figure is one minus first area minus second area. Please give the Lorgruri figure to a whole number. -393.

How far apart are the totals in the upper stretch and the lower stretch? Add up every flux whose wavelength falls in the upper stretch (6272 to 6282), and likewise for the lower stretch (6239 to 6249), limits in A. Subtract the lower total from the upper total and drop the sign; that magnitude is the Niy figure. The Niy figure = 18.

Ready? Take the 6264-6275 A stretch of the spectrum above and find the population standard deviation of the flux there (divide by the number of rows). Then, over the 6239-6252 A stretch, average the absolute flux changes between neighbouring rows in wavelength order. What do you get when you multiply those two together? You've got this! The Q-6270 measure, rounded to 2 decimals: 1.03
